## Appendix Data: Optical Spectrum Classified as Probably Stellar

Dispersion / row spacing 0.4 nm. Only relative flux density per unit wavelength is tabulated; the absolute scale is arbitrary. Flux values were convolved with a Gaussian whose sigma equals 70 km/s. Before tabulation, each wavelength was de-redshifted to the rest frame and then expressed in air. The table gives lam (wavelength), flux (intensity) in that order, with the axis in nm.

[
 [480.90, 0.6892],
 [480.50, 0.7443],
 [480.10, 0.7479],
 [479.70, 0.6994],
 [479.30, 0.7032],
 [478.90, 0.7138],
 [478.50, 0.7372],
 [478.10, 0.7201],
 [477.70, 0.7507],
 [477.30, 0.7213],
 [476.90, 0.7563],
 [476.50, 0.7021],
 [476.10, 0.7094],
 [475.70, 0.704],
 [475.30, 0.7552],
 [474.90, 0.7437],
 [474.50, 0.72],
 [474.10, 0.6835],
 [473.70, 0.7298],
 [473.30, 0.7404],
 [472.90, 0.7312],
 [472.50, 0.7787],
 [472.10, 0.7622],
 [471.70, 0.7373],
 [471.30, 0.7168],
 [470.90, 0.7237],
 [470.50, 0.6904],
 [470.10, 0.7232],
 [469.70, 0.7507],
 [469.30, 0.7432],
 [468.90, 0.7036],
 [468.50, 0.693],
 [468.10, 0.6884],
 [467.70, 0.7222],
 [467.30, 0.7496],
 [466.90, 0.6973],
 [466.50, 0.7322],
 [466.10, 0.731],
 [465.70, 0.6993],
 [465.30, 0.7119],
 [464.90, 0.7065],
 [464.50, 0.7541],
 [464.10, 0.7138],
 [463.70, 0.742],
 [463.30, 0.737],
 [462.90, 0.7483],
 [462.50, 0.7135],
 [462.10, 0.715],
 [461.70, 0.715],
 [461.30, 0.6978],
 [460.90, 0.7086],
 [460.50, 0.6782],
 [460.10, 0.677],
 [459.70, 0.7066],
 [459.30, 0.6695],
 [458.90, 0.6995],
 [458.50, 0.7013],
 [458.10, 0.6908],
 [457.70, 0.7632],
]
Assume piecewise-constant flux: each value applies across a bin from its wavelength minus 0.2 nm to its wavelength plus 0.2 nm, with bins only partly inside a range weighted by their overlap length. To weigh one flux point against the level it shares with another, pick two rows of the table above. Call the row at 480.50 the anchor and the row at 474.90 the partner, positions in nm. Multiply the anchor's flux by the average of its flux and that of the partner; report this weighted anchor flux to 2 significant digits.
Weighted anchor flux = 0.55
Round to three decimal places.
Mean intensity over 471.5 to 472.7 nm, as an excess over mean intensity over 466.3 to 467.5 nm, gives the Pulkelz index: 0.033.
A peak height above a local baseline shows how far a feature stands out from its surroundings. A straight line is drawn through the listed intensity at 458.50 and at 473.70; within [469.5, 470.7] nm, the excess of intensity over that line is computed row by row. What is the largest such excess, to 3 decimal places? 0.028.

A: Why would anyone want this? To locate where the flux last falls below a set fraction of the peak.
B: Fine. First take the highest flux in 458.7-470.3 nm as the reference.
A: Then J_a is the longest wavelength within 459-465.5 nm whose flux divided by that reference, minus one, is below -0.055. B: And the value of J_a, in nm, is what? 465.30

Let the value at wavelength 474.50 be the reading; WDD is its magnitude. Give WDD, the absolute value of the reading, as 0.720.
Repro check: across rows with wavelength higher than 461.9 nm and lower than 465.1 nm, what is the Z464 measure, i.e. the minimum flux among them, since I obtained 0.7065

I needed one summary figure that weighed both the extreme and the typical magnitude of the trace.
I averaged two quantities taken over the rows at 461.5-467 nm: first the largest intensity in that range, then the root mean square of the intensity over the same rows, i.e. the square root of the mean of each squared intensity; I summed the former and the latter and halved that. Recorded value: 0.738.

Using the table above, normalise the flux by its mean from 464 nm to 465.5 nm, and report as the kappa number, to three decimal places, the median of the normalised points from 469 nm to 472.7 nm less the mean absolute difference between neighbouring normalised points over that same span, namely 0.992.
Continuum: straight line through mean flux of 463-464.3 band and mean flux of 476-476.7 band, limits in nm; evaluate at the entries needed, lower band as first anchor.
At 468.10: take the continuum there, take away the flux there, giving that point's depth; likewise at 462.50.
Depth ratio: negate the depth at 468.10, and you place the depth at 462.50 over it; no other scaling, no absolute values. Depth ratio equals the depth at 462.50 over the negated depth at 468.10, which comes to -0.6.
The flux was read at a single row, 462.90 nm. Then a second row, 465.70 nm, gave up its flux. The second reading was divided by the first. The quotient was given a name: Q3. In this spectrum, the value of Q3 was 0.93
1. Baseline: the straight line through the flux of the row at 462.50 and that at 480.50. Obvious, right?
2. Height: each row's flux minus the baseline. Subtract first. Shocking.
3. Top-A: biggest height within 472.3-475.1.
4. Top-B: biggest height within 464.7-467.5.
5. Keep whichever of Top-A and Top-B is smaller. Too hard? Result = 0.0279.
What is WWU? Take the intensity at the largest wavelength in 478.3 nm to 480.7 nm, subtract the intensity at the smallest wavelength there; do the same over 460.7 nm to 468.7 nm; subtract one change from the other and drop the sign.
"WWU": 0.023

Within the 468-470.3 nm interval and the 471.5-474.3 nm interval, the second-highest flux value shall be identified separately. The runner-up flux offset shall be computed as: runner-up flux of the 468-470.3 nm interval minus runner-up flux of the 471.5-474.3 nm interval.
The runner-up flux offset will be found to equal -0.019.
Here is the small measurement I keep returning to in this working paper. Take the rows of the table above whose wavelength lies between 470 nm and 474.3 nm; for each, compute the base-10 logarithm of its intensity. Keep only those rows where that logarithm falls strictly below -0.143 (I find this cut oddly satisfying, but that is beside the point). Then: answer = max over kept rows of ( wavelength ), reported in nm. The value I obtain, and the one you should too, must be 474.10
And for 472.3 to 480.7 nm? 479.70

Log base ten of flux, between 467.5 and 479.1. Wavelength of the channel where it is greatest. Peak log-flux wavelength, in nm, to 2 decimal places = 472.50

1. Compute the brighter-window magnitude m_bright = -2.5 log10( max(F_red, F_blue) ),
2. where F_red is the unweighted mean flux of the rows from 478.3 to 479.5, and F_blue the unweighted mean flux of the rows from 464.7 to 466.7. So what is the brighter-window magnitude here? 0.3596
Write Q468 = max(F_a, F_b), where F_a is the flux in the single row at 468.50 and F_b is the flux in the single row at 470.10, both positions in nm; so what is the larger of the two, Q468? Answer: 0.72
